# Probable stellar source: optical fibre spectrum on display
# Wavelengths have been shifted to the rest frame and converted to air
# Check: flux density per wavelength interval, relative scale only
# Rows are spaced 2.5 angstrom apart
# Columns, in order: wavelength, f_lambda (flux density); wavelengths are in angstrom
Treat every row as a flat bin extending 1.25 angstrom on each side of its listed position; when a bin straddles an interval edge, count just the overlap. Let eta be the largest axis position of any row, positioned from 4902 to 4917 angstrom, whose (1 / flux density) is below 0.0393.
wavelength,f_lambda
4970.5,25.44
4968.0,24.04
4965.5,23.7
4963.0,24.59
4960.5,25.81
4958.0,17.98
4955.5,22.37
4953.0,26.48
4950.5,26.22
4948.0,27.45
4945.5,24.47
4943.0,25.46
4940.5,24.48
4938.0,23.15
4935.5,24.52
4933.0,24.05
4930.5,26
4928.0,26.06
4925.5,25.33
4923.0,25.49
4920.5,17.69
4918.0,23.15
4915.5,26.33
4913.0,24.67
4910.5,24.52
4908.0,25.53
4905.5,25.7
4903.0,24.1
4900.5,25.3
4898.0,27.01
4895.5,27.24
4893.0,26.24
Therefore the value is 4915.5 angstrom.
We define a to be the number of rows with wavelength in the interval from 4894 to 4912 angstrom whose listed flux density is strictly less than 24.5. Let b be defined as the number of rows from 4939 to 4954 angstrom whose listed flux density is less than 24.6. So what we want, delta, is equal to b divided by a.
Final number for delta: 2.00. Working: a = 1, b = 2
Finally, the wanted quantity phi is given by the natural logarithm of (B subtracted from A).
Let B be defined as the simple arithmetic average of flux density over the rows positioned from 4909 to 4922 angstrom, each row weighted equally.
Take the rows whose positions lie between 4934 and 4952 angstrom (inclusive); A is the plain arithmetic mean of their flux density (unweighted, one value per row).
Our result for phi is 0.61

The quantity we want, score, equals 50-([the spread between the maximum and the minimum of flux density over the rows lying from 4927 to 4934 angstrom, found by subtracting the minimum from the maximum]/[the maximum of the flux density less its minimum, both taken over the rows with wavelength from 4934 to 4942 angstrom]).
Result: 48.5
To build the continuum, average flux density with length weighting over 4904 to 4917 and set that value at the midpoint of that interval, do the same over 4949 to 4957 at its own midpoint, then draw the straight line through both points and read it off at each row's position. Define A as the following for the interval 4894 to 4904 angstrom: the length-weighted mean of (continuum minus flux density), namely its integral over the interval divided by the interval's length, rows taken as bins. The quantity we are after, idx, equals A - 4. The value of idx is -4.6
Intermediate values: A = -0.6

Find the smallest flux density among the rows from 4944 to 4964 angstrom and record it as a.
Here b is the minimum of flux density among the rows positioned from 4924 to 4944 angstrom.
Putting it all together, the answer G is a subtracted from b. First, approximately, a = 17.98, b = 23.15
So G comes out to 5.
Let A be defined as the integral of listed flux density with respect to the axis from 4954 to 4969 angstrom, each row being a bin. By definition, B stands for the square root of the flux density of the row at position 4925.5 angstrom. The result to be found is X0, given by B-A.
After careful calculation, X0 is -342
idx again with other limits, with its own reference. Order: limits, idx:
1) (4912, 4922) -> -1.8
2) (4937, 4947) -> -3.5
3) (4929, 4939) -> -3.4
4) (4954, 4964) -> -1.9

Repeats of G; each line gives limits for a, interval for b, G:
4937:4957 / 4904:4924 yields -5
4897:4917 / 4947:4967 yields -6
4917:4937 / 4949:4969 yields 0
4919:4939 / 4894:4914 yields 6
